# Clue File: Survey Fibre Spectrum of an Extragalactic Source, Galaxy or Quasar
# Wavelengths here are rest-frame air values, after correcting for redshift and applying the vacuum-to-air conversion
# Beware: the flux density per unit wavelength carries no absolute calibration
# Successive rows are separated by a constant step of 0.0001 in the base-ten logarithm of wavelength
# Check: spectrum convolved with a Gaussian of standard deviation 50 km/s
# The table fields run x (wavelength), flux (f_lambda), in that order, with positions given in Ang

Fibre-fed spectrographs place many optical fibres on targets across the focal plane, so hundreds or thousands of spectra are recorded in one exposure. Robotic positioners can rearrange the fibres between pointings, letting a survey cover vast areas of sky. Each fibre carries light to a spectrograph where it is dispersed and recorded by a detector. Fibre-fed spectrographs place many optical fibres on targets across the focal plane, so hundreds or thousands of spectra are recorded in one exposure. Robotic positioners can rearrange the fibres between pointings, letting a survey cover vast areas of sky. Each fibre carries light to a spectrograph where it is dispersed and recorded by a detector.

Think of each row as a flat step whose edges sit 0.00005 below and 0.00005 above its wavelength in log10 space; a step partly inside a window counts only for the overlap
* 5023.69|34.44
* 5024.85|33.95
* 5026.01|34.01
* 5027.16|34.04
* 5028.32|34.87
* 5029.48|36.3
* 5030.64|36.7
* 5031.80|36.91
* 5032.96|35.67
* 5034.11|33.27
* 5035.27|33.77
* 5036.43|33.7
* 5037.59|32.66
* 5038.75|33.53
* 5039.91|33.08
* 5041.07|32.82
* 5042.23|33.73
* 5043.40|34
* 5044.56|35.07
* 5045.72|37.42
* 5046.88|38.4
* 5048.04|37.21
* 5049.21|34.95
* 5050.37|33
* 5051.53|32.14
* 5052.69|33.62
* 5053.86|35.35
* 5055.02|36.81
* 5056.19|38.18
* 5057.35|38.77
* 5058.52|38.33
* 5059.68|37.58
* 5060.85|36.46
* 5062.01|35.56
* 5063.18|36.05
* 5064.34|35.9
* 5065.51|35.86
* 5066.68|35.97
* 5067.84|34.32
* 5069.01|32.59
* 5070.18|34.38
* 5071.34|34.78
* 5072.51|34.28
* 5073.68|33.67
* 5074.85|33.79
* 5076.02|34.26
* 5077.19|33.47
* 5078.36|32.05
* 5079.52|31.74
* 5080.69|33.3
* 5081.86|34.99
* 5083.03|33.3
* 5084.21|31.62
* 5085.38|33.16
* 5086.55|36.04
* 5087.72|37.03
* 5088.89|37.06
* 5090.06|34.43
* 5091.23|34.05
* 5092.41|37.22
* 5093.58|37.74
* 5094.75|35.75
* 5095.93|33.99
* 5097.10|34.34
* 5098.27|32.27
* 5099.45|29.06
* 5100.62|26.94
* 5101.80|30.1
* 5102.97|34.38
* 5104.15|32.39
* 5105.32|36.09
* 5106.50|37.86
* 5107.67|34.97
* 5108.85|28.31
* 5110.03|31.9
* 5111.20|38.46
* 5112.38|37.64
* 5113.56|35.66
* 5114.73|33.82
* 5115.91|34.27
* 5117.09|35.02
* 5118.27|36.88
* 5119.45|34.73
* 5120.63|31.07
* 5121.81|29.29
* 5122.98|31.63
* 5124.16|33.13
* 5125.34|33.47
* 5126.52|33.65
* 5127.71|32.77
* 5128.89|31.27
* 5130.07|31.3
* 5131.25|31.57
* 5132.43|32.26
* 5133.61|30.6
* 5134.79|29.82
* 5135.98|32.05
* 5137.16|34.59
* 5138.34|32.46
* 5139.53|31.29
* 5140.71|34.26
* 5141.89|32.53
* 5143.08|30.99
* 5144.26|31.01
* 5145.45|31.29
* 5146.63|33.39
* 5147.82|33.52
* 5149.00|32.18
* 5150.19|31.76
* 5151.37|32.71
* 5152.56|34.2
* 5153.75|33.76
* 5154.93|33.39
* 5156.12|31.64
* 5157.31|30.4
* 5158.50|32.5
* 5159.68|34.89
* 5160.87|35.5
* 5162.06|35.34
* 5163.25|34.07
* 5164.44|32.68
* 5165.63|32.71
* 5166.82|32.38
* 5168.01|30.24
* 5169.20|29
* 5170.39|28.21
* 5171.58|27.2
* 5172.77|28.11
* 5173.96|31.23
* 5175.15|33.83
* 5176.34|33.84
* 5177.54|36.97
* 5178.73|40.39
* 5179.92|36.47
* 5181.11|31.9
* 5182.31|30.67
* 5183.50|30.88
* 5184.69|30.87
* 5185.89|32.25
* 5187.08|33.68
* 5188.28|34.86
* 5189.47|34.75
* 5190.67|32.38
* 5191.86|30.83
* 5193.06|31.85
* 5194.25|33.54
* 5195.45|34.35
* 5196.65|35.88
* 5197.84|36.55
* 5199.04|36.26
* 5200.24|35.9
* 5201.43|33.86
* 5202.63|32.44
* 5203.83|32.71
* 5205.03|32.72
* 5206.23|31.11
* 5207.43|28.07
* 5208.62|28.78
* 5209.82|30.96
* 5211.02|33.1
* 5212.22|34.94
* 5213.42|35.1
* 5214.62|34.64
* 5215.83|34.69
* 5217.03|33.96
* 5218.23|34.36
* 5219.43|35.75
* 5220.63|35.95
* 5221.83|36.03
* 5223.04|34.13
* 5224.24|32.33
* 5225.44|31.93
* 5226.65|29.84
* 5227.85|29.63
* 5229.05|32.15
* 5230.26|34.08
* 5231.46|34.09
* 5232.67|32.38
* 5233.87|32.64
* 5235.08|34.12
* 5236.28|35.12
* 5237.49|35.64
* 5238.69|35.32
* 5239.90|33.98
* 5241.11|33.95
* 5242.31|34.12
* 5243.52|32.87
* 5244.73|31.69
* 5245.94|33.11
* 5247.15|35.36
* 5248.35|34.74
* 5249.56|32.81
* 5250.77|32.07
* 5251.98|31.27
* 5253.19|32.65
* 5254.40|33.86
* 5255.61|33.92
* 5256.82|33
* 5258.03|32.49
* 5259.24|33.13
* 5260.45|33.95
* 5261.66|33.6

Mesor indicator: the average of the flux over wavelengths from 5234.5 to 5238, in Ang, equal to 35.0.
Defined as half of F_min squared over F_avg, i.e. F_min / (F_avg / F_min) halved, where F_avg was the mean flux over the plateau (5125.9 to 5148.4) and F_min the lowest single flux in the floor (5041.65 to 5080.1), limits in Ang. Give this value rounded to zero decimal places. 16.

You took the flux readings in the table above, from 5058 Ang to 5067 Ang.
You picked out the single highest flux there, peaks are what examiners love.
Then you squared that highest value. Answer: 1469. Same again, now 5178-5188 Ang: 1631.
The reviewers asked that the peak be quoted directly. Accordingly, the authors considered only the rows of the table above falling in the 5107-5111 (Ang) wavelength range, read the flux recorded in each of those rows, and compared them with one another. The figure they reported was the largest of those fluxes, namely 34.97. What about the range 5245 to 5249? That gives 35.36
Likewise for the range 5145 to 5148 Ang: 33.52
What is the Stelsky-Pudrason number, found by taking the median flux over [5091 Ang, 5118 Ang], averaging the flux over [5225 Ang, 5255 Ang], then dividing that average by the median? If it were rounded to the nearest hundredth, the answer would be 0.97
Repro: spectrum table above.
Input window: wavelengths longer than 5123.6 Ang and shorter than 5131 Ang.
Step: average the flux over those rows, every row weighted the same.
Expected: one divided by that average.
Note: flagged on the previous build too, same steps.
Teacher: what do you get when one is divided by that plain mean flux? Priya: 0.0307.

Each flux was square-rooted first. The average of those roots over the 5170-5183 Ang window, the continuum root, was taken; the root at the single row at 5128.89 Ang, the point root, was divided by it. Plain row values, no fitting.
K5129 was 0.98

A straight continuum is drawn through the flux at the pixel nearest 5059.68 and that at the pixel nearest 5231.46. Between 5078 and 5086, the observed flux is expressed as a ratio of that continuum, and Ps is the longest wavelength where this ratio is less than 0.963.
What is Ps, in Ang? 5085.38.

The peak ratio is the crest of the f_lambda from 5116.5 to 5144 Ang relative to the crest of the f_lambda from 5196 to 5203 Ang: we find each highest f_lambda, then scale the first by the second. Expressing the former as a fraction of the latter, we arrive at 1.01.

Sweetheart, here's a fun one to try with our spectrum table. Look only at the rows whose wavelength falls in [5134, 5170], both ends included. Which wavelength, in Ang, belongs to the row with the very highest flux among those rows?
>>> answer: 5160.87 Ang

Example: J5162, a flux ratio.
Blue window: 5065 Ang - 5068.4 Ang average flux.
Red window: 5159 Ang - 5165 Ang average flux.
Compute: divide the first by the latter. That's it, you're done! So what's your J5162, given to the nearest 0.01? 1.03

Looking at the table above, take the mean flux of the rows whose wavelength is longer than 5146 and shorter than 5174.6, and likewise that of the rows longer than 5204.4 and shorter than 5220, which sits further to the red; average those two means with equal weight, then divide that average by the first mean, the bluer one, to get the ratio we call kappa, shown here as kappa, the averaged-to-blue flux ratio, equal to 1.01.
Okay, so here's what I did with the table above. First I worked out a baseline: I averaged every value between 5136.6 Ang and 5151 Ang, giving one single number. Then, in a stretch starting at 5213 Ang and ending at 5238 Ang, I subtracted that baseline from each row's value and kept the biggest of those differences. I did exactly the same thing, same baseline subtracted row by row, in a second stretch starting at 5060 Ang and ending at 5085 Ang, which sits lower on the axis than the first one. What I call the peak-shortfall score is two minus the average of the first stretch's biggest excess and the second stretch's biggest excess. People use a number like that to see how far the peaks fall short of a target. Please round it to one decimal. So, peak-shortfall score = -1.8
